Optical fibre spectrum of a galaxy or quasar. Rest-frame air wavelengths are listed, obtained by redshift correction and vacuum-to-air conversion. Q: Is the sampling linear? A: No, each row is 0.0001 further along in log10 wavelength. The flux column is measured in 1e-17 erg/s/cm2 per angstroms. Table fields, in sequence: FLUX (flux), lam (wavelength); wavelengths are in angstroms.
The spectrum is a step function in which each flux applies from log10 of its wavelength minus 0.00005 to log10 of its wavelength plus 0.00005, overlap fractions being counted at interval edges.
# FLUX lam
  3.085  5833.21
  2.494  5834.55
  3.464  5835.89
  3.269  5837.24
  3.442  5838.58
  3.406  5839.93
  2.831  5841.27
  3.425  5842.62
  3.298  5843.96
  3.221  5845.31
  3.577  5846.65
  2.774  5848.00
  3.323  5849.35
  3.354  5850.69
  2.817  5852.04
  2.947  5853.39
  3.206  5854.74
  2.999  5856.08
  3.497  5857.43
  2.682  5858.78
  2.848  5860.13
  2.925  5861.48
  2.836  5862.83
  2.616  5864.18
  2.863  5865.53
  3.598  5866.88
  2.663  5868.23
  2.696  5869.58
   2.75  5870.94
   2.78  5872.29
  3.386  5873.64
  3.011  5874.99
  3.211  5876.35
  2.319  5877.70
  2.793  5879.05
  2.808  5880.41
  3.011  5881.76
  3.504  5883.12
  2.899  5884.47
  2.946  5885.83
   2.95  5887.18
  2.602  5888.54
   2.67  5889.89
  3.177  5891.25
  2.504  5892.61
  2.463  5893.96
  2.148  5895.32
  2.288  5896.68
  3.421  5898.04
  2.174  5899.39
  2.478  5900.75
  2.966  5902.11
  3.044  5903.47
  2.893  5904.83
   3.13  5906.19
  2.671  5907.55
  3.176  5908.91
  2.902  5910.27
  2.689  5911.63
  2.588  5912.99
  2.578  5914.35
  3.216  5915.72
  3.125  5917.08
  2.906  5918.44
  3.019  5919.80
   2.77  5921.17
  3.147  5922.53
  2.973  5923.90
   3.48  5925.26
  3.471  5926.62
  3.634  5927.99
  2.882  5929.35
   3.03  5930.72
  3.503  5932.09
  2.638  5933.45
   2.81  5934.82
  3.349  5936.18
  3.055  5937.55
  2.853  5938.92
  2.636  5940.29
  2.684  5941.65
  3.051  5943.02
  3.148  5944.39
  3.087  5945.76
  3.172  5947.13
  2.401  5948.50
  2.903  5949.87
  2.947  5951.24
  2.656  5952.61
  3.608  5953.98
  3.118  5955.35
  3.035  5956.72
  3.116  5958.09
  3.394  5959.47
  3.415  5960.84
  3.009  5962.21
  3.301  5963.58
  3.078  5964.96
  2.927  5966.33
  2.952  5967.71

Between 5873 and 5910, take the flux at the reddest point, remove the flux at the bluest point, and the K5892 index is -0.21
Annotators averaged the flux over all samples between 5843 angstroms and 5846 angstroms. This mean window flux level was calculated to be 3.3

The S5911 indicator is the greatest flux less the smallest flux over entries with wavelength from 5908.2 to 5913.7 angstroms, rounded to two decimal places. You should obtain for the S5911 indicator 0.59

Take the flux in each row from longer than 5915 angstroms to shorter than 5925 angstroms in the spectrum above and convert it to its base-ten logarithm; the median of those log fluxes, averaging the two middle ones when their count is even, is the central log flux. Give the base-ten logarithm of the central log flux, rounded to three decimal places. -0.319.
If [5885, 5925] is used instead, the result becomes -0.335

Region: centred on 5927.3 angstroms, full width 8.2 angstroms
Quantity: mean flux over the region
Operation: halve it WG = 1.62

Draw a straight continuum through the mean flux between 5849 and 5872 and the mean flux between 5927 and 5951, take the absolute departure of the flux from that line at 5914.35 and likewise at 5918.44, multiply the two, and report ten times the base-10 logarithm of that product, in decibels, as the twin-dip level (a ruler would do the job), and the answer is -15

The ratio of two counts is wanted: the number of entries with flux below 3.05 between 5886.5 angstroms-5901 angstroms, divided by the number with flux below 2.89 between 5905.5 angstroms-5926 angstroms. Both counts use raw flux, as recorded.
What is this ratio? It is 1.8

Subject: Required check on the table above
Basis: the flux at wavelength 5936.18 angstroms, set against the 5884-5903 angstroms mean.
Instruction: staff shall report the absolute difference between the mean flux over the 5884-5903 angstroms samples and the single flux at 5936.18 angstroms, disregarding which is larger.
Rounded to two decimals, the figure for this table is 0.66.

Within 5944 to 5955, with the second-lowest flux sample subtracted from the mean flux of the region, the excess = 0.334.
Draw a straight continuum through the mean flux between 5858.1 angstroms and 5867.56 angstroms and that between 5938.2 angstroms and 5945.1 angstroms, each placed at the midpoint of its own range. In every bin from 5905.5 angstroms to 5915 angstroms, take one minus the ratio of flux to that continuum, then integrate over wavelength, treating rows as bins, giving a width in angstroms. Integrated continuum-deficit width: 0.2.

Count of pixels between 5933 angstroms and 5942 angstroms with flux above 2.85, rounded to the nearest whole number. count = 3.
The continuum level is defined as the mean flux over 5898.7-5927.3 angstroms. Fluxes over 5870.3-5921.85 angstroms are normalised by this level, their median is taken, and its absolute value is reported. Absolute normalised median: 0.99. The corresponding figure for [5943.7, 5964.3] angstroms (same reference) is 1.07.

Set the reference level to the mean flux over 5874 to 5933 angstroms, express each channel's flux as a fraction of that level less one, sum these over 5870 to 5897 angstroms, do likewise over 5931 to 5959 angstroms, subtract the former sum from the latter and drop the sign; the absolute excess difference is 1.2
